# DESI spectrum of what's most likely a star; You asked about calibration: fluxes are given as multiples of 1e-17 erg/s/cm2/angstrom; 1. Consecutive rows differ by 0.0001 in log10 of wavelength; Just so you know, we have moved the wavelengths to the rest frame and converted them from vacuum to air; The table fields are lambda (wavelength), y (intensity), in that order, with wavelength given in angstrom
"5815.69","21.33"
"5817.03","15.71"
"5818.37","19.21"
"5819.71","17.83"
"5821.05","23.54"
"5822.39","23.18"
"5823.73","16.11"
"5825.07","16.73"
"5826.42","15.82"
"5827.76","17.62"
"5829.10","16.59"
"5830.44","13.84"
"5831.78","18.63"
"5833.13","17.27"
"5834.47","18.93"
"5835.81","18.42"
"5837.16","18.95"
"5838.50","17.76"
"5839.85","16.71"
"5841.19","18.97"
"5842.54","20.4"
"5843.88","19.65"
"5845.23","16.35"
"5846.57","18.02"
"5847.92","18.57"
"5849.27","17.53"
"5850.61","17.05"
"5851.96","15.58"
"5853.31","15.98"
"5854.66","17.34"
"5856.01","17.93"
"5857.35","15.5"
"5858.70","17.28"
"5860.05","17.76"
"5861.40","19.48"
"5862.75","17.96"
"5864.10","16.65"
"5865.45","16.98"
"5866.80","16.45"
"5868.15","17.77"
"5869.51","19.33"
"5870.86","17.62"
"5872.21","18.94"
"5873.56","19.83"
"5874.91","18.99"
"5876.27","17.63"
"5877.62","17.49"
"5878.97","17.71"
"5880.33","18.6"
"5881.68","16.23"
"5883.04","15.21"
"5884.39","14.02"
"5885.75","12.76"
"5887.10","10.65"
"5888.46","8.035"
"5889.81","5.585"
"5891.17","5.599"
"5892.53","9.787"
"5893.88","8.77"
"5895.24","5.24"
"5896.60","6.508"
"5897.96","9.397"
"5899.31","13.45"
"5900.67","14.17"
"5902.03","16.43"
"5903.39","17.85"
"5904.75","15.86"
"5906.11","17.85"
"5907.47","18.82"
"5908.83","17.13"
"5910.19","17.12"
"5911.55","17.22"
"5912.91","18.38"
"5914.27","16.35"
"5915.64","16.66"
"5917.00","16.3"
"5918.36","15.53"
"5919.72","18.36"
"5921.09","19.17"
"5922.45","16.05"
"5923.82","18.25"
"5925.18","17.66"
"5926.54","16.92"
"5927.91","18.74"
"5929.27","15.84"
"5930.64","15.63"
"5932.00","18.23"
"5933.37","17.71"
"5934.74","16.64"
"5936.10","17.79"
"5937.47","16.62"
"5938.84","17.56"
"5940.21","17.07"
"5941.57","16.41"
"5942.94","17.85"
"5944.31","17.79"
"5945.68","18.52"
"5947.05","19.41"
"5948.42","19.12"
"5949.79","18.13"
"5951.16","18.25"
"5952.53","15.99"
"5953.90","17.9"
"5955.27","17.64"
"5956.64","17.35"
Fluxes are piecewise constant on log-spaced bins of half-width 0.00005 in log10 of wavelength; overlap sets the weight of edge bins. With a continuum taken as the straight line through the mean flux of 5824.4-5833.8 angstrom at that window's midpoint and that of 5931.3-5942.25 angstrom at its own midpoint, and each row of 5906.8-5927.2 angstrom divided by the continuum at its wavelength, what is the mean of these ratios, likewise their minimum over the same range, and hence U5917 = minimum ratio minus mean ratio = -0.105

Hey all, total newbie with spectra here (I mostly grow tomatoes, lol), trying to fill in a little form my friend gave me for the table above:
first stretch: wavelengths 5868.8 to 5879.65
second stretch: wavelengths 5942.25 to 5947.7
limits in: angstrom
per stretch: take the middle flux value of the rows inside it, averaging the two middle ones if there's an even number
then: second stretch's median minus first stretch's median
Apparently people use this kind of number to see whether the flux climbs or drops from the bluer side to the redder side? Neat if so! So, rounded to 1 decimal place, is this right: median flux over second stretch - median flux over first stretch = -0.1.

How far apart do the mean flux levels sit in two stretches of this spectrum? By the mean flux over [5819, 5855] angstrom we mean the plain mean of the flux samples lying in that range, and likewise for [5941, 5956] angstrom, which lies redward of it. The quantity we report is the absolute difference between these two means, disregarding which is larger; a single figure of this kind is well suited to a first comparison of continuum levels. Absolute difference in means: 0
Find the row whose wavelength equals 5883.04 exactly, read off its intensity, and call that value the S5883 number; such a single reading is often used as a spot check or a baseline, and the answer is 15.21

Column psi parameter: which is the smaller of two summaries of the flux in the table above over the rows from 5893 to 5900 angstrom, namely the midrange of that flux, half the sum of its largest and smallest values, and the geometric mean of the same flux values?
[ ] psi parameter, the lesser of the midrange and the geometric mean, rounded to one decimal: 8.2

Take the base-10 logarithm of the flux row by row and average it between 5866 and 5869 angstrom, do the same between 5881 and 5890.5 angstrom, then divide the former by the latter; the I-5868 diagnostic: 1.18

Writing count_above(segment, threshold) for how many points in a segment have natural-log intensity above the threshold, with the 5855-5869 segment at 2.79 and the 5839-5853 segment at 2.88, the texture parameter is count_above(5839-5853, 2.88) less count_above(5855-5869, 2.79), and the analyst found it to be -4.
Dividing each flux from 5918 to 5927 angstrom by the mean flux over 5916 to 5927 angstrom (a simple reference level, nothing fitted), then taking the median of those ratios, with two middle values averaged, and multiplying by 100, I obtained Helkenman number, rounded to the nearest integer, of 102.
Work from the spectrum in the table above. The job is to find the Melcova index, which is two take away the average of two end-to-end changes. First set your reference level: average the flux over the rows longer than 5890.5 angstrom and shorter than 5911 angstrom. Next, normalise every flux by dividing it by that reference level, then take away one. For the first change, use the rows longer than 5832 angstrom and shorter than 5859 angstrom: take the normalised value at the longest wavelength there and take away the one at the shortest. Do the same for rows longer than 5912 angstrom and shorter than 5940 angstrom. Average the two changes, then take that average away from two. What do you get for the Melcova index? 2.0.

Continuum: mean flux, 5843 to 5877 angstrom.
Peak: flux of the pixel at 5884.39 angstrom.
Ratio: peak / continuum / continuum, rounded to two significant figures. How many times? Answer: 0.045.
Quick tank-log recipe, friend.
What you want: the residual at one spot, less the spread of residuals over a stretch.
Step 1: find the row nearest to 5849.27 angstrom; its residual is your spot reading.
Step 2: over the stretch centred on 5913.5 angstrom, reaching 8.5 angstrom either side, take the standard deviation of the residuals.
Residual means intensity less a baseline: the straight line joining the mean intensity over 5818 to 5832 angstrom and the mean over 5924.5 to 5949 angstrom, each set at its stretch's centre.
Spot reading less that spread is -1.5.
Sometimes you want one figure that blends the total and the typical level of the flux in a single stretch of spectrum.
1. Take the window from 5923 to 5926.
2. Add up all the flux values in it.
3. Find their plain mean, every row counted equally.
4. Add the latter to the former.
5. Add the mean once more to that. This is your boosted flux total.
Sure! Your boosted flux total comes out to 72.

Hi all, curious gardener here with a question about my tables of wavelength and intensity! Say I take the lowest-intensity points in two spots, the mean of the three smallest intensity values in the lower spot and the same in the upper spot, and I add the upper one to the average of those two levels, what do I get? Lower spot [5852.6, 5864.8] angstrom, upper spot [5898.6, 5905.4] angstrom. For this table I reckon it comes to 29.8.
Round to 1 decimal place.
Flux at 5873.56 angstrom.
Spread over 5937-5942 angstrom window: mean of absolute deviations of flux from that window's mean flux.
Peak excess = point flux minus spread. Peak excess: 19.4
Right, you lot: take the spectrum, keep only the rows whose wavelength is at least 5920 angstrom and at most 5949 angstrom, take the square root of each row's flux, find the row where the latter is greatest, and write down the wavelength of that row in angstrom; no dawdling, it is 5947.05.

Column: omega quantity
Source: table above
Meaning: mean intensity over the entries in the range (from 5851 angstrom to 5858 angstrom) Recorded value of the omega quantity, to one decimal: 16.5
